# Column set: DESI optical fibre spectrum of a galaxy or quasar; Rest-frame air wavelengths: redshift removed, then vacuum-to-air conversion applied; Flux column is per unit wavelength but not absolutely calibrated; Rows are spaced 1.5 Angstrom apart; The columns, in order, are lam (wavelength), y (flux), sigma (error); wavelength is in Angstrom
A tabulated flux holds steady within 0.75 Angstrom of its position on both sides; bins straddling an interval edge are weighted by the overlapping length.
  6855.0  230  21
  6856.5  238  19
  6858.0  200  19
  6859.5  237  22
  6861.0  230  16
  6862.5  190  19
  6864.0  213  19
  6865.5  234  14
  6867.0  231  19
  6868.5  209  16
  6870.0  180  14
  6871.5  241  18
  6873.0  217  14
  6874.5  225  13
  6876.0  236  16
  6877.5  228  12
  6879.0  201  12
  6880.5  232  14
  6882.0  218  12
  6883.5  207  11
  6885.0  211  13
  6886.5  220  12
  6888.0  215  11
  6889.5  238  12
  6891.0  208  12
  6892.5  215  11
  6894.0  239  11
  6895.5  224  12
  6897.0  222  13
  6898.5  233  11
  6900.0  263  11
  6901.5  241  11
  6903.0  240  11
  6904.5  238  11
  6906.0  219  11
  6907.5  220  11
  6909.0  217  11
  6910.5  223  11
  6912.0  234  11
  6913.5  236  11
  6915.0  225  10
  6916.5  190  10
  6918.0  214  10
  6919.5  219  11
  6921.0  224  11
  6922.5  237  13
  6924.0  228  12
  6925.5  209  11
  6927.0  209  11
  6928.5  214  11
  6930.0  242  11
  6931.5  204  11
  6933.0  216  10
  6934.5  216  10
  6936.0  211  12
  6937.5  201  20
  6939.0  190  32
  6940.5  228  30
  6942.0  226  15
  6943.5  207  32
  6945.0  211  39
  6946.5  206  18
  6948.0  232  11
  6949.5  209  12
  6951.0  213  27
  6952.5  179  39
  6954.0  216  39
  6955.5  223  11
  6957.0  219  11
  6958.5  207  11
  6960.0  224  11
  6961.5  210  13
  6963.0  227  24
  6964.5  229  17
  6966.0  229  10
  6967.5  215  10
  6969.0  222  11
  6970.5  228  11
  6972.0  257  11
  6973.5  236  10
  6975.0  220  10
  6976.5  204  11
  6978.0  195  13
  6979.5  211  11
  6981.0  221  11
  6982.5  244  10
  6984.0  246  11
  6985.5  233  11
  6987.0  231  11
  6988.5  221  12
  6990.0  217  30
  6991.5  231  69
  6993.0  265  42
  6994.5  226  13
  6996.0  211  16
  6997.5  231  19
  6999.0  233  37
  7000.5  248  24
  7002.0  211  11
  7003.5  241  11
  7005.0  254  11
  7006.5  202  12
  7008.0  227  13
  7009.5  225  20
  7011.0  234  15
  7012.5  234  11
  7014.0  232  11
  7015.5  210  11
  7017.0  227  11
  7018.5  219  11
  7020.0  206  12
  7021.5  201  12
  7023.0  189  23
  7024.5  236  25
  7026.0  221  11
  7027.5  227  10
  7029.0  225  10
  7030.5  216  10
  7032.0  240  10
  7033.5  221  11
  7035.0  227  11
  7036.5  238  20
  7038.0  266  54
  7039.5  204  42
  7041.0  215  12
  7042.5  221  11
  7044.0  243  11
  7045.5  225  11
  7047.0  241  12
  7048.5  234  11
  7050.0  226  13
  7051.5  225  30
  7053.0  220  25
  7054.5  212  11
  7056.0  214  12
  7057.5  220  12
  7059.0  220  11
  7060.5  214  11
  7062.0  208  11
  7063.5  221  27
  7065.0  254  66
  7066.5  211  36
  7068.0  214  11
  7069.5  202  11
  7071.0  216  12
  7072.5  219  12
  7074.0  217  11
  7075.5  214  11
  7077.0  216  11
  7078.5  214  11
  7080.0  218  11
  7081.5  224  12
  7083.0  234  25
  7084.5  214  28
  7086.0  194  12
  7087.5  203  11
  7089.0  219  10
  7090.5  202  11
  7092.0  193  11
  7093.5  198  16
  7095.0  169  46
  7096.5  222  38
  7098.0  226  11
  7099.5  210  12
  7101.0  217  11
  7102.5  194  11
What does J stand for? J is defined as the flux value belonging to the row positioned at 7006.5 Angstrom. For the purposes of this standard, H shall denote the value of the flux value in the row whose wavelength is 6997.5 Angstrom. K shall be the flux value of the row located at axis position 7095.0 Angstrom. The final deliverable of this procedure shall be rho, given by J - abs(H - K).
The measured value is 140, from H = 231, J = 202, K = 169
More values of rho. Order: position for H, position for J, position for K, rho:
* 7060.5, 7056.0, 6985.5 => 195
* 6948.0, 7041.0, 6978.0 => 178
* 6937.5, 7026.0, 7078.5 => 208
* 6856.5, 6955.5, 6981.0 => 206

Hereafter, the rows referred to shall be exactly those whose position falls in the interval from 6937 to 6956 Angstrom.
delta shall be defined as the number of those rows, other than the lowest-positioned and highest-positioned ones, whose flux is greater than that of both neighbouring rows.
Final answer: 4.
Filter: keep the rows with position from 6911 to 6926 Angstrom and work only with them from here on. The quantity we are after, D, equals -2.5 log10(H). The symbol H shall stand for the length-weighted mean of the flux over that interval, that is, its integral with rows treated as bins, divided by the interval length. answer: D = -5.87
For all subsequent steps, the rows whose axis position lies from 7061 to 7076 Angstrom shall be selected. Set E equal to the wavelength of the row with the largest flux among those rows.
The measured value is 7065.0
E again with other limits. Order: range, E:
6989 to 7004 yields 6993.0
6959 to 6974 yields 6972.0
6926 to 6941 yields 6930.0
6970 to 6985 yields 6972.0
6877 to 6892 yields 6889.5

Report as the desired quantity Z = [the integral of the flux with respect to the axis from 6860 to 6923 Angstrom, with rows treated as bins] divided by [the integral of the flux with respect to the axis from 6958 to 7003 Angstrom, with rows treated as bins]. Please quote 1.4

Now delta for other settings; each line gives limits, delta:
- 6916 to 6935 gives 2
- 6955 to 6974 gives 2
